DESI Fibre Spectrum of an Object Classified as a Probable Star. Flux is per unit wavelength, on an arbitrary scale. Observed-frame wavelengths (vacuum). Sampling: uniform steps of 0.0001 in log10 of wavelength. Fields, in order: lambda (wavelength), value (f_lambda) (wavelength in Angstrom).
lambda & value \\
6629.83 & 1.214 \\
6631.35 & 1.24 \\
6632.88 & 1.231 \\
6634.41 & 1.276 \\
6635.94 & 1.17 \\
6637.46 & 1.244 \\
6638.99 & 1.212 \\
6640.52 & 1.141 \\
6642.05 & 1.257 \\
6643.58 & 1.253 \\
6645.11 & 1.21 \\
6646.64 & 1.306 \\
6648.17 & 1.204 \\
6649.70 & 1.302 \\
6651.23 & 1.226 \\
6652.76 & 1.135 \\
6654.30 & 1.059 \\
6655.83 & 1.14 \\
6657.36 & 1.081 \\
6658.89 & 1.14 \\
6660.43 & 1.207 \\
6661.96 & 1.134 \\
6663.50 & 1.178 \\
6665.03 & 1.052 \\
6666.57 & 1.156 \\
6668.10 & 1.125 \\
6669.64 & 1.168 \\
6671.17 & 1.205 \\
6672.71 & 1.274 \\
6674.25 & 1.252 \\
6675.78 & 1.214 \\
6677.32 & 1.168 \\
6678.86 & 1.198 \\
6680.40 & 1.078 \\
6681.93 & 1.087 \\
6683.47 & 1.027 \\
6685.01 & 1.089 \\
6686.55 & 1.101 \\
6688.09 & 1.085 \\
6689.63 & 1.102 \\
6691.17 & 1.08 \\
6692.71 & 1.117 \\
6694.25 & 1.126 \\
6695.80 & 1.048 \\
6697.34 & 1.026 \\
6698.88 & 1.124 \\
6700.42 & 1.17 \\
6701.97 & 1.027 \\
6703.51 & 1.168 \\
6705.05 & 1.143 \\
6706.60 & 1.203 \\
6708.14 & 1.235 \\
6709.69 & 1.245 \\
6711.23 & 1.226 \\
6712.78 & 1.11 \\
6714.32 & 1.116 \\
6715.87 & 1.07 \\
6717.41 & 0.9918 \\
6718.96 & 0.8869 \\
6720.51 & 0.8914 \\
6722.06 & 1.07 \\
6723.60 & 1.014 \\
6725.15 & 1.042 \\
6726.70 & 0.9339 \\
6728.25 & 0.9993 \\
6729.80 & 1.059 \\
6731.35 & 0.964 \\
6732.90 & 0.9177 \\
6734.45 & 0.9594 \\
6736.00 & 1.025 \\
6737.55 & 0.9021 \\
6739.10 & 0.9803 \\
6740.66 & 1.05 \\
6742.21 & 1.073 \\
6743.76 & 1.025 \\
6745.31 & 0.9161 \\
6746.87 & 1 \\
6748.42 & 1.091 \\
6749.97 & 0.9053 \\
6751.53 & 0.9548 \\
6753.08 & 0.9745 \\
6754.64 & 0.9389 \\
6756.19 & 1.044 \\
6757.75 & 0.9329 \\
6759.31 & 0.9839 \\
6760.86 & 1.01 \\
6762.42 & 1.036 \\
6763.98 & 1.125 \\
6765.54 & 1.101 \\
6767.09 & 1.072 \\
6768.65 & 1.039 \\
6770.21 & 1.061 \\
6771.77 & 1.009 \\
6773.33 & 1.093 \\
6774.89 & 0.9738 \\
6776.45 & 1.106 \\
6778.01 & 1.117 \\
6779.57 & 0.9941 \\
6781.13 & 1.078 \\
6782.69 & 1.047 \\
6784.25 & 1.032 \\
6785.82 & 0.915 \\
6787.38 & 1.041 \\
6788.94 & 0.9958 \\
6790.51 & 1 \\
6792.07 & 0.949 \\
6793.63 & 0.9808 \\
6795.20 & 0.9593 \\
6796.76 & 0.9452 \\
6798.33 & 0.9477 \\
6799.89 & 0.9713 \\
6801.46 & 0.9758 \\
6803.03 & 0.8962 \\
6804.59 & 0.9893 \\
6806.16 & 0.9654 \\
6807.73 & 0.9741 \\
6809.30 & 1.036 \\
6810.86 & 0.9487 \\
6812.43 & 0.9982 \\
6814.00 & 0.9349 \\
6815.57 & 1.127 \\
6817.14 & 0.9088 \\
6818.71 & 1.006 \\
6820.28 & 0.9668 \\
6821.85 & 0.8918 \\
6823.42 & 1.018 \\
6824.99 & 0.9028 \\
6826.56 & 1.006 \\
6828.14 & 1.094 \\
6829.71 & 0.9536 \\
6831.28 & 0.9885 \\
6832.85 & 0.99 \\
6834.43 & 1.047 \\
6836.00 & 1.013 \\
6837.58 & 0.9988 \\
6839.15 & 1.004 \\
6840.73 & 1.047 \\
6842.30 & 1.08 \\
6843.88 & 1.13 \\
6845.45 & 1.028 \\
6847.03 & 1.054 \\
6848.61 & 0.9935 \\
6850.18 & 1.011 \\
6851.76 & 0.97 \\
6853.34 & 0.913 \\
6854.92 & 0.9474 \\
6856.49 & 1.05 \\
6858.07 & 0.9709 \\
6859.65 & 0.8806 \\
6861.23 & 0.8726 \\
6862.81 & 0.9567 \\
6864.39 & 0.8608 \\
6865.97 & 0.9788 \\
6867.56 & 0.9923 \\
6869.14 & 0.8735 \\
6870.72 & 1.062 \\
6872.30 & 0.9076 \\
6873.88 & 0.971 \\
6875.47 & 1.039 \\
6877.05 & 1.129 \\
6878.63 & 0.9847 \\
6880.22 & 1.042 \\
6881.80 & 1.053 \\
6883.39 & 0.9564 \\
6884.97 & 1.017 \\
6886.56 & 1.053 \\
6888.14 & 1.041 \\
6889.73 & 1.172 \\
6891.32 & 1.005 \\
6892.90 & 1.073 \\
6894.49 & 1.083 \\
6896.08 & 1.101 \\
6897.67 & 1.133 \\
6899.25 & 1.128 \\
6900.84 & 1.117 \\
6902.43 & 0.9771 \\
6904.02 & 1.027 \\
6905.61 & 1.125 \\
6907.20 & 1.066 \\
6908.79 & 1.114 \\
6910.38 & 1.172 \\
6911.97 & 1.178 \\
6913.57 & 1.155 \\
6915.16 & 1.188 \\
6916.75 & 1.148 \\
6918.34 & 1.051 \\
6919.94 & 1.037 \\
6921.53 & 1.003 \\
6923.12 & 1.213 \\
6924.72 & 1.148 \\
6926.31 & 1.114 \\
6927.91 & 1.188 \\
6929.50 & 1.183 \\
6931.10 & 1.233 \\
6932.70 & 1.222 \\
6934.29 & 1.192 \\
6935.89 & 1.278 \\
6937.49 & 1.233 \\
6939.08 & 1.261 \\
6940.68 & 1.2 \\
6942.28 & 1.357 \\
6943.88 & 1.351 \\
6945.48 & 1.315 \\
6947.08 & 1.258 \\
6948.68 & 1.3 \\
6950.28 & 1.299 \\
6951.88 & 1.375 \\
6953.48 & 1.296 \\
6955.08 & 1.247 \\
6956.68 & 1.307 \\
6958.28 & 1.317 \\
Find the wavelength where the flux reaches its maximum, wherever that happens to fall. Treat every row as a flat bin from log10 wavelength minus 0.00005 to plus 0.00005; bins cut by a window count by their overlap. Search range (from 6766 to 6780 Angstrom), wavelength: 6778.01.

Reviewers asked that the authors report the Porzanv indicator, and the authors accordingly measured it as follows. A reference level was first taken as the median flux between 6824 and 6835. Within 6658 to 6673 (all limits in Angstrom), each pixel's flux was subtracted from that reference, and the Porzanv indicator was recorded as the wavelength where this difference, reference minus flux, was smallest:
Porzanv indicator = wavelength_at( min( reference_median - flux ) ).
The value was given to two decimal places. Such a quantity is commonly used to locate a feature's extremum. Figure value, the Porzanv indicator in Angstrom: 6672.71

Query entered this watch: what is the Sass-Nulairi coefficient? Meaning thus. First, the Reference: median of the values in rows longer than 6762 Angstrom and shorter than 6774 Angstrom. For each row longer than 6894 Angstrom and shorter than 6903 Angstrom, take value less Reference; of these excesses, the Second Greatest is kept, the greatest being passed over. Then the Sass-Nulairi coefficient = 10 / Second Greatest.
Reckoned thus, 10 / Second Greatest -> 163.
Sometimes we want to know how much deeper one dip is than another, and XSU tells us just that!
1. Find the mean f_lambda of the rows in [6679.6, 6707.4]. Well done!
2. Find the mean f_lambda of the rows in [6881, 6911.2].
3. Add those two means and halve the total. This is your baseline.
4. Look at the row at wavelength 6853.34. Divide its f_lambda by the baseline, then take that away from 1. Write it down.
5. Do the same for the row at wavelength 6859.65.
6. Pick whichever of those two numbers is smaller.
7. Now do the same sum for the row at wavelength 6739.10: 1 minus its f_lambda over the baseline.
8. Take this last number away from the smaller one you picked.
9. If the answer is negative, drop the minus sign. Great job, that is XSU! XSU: 0.062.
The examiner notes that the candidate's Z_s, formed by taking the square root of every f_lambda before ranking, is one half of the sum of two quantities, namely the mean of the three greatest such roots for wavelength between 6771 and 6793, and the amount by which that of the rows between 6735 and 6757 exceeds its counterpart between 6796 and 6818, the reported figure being 0.530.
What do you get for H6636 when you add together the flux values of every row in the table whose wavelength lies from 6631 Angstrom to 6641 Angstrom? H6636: 8.5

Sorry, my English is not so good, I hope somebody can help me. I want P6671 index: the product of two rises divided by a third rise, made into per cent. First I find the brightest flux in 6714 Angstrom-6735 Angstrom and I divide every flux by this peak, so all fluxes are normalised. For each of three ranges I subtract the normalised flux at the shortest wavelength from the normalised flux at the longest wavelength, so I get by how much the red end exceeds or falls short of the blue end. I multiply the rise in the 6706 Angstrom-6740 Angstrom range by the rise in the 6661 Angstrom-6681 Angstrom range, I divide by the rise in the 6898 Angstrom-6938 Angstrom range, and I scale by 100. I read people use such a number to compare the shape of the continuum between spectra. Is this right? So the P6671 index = 11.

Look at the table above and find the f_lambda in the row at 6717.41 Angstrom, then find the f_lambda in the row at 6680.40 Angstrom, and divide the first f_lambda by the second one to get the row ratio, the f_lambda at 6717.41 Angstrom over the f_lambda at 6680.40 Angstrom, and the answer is 0.92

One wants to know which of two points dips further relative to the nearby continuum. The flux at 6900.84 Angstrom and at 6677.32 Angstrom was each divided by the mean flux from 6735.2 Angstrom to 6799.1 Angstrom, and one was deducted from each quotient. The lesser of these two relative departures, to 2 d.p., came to 0.11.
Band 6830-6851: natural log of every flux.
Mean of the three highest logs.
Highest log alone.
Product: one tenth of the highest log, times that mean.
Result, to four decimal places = 0.0010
